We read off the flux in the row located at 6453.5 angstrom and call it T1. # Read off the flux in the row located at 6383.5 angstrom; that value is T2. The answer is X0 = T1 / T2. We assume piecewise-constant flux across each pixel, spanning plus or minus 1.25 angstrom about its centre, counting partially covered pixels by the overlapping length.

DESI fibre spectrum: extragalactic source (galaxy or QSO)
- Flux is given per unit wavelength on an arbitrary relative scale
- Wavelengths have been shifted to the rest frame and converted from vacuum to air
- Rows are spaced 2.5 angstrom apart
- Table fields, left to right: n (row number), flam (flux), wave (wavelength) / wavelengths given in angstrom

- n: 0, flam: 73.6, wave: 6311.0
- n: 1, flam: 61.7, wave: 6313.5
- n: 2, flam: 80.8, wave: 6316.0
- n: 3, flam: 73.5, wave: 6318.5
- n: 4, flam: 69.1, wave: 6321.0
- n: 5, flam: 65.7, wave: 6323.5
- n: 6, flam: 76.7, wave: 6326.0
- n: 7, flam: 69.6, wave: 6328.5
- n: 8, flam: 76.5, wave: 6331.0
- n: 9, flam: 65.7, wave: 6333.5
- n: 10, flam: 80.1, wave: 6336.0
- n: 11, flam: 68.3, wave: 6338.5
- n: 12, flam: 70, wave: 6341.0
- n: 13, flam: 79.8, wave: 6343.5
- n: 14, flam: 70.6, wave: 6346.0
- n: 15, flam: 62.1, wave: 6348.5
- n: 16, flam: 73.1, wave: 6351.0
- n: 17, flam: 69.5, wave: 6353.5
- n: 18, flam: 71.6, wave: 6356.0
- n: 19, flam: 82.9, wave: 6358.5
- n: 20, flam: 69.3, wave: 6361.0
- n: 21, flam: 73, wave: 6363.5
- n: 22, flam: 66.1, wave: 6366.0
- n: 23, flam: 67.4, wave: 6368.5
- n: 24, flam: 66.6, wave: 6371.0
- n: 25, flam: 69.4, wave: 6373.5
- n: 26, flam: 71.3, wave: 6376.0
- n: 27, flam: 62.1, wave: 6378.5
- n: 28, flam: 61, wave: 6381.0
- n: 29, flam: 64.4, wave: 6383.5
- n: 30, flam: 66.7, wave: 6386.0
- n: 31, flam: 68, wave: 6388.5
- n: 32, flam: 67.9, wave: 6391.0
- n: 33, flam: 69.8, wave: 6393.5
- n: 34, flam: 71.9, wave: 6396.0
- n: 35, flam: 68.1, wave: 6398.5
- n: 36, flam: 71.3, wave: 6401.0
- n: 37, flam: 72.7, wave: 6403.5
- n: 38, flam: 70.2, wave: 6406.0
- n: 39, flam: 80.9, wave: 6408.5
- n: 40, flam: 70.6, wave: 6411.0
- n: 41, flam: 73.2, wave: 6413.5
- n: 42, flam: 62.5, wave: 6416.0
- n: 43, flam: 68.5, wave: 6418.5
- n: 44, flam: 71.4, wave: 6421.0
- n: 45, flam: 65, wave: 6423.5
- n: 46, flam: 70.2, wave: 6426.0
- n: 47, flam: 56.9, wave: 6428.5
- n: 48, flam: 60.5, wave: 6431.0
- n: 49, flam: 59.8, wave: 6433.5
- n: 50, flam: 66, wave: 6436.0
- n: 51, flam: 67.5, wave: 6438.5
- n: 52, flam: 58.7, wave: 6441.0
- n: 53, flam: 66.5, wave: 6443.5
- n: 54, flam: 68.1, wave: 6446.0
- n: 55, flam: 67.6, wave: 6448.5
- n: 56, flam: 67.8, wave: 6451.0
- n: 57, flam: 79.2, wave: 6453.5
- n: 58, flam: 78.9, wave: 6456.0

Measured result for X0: 1.23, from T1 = 79.2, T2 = 64.4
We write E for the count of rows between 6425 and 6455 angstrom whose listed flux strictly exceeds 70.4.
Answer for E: 1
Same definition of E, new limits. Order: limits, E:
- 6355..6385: 4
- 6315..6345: 6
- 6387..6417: 6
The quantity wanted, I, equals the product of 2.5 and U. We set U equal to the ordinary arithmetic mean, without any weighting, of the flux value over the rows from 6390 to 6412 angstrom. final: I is 179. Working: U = 71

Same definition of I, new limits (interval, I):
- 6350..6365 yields 183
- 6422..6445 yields 159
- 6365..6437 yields 169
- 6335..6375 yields 178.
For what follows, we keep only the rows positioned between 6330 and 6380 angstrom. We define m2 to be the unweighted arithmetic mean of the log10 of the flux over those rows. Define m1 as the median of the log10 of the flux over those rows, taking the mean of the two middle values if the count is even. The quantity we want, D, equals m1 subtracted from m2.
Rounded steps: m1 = 1.84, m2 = 1.85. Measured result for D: 0.005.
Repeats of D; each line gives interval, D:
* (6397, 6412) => 0.008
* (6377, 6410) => 0.004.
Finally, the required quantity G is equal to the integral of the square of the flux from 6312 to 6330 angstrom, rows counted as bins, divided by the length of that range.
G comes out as 5095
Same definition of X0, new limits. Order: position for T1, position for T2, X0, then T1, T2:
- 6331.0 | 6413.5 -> 1.05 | 76.5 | 73.2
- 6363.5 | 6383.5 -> 1.13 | 73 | 64.4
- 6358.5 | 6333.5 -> 1.26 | 82.9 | 65.7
